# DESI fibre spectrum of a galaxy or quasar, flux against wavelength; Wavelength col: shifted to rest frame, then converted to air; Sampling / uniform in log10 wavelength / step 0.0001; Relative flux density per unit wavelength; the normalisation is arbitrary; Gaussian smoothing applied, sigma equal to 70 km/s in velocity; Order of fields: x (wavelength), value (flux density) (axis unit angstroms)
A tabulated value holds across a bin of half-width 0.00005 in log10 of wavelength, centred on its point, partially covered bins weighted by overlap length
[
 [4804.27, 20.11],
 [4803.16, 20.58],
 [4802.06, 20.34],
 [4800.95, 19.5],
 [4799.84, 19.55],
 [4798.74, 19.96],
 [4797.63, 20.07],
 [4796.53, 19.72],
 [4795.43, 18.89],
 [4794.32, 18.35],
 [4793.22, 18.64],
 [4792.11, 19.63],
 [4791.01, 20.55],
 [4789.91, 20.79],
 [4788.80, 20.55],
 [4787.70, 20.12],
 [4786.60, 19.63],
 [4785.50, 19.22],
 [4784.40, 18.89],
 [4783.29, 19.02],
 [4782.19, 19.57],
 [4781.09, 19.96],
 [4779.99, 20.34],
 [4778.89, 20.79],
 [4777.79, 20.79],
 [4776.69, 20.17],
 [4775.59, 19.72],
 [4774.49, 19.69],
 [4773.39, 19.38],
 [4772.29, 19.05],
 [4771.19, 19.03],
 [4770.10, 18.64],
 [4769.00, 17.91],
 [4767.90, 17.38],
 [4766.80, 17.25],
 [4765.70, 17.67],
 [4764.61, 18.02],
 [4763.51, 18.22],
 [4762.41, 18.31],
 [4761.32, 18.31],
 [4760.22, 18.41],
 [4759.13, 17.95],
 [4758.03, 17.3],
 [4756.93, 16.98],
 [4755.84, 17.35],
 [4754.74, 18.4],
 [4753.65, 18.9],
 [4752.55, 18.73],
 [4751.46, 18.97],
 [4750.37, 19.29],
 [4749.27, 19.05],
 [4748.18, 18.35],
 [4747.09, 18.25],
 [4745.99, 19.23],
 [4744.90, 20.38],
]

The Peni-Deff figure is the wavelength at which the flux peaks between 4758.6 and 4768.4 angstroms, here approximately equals 4760.22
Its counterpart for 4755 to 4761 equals 4760.22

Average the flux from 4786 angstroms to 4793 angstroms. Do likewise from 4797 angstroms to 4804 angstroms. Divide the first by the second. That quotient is 1.01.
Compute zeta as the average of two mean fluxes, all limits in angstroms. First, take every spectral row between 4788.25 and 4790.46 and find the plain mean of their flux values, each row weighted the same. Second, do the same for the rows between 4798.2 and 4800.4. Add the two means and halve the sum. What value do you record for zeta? 20.2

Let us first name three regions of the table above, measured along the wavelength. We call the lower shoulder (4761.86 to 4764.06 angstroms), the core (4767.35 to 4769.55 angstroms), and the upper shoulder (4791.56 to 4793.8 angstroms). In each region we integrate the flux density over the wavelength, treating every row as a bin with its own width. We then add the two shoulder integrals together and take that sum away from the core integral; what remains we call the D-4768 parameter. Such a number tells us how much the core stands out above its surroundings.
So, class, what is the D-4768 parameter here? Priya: -44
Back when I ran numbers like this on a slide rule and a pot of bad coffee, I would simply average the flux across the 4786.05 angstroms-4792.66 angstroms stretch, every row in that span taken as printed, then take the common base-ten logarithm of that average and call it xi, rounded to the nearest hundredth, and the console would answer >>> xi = 1.31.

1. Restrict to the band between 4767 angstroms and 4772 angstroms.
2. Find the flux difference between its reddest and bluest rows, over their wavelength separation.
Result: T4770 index 0.50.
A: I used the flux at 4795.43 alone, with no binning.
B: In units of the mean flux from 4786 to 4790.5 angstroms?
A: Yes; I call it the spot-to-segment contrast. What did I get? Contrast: 0.93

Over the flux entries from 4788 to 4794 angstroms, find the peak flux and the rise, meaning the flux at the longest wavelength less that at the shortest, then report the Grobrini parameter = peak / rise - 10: -21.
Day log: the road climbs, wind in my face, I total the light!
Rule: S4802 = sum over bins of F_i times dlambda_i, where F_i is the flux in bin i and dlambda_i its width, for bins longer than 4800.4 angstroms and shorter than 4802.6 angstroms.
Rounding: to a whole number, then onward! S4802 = 44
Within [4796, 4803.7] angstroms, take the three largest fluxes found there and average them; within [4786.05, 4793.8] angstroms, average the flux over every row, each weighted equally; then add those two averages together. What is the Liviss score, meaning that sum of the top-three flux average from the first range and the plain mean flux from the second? 40.3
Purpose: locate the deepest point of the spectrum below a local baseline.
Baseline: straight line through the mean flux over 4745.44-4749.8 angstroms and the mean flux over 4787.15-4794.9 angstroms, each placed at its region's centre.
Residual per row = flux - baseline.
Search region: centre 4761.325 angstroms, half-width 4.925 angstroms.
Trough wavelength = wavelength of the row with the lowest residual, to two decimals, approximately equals 4756.93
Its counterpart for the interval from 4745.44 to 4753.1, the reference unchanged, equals 4747.09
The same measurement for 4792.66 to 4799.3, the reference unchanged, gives 4794.32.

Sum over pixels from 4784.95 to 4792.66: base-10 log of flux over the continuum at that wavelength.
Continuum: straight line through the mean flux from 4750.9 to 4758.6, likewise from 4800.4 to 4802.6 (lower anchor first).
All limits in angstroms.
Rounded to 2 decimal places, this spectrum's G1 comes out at 0.10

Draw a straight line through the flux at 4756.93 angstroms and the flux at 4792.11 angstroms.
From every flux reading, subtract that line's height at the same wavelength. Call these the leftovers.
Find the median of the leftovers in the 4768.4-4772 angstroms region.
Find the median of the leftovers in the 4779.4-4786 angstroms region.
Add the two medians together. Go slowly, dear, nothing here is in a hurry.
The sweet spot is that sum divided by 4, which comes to 0.26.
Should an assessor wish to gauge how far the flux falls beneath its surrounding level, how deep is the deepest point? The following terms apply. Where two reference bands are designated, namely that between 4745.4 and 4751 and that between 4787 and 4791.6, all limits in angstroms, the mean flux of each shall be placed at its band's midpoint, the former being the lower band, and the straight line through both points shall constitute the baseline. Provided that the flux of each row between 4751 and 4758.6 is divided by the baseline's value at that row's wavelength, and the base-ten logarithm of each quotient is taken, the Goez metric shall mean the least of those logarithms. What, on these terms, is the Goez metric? -0.053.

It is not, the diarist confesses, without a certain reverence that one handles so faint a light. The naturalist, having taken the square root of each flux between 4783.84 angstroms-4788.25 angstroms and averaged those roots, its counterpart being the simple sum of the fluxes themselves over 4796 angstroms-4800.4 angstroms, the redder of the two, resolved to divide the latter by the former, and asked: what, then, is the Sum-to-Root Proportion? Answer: 18.0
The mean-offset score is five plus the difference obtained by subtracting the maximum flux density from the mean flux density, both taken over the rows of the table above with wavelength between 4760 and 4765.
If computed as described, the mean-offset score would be 4.8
